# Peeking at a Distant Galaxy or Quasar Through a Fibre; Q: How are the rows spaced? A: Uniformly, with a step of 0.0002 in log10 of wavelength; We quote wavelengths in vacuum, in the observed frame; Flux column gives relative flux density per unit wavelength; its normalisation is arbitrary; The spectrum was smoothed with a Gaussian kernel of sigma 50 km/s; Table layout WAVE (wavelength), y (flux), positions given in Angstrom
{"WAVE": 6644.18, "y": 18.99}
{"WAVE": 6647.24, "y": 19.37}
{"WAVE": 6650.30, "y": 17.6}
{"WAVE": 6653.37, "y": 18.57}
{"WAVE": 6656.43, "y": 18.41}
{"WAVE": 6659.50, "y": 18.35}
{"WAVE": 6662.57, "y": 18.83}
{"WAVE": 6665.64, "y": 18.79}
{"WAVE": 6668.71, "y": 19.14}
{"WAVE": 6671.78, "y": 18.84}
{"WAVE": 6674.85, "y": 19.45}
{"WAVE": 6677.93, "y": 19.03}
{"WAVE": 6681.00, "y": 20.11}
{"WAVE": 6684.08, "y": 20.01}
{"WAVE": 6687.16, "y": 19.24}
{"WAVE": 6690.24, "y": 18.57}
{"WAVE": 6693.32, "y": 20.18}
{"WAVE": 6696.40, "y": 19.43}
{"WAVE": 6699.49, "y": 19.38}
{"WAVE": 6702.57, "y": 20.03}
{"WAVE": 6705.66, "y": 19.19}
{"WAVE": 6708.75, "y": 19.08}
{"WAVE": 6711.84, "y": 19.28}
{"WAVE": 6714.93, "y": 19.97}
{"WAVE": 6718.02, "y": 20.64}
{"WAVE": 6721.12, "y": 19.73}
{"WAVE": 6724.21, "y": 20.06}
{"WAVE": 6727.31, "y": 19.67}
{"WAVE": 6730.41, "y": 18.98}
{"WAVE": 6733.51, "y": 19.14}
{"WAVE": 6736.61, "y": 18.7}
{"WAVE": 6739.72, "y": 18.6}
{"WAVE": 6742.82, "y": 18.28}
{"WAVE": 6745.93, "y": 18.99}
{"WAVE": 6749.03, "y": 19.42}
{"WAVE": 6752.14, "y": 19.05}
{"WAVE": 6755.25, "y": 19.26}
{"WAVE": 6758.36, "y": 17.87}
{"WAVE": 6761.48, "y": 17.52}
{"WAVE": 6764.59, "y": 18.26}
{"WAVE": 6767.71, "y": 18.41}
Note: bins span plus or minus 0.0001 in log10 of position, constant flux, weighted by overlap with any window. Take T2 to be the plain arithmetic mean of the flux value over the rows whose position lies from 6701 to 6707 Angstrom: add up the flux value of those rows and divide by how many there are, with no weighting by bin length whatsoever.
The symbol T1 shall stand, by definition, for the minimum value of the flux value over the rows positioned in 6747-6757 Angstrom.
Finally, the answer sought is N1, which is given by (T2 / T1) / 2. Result 0.515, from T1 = 19.05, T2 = 19.6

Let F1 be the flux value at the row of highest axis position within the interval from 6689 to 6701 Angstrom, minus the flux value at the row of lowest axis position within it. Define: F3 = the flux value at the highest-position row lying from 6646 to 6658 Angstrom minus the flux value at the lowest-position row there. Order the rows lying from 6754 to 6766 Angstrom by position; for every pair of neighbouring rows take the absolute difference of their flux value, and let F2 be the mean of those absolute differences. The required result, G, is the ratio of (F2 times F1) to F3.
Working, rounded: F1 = 0.81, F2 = 0.83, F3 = -0.96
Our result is -0.7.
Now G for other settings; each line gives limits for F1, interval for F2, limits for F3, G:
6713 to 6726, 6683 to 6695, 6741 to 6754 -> 0.1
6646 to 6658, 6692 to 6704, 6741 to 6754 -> -0.6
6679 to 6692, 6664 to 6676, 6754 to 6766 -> 0.6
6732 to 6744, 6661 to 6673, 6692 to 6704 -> 1.3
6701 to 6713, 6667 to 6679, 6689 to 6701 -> -0.4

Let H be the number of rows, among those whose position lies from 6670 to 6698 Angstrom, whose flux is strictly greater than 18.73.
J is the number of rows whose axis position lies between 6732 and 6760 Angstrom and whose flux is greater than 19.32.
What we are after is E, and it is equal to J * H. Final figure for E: 8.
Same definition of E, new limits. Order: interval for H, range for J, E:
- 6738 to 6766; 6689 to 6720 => 24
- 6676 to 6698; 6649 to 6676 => 6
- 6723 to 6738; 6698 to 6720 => 16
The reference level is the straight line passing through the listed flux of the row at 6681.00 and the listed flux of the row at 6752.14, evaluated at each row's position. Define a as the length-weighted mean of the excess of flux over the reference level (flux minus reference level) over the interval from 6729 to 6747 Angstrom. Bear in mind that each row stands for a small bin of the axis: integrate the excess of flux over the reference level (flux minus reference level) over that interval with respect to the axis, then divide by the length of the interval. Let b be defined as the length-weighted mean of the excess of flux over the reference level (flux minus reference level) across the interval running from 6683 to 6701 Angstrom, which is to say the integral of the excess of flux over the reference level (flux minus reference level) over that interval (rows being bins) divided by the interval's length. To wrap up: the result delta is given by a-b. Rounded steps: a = -0.49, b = -0.49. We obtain 0.0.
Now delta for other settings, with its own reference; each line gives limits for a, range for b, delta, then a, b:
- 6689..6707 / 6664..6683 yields 0.6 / -0.38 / -0.98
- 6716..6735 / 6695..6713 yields 0.6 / 0.26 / -0.37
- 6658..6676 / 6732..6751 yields -1.1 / -1.43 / -0.35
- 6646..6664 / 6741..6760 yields -1.7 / -1.99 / -0.27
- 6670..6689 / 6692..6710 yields -0.4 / -0.70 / -0.26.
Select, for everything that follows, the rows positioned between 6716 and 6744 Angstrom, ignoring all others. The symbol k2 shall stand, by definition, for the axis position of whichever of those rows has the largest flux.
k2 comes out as 6718.02 Angstrom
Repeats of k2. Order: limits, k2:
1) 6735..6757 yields 6749.03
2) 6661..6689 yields 6681.00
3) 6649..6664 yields 6662.57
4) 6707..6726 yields 6718.02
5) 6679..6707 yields 6693.32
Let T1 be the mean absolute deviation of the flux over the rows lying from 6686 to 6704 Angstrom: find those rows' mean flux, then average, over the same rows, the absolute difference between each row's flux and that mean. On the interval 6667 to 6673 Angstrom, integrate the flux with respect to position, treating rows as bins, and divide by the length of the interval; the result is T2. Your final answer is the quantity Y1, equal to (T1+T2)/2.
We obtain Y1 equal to 9.71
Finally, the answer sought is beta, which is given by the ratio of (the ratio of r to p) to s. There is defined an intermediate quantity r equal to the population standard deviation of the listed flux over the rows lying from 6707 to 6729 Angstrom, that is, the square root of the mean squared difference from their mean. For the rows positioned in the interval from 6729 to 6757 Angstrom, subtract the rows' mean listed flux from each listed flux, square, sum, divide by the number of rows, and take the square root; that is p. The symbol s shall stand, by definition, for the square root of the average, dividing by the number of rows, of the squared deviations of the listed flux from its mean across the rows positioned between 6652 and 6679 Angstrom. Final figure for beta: 4.33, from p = 0.33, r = 0.479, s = 0.3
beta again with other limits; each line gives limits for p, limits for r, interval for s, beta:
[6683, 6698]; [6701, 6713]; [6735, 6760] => 1.34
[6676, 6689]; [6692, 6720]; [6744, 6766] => 1.57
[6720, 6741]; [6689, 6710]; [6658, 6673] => 3.92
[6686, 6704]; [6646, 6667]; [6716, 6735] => 1.71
